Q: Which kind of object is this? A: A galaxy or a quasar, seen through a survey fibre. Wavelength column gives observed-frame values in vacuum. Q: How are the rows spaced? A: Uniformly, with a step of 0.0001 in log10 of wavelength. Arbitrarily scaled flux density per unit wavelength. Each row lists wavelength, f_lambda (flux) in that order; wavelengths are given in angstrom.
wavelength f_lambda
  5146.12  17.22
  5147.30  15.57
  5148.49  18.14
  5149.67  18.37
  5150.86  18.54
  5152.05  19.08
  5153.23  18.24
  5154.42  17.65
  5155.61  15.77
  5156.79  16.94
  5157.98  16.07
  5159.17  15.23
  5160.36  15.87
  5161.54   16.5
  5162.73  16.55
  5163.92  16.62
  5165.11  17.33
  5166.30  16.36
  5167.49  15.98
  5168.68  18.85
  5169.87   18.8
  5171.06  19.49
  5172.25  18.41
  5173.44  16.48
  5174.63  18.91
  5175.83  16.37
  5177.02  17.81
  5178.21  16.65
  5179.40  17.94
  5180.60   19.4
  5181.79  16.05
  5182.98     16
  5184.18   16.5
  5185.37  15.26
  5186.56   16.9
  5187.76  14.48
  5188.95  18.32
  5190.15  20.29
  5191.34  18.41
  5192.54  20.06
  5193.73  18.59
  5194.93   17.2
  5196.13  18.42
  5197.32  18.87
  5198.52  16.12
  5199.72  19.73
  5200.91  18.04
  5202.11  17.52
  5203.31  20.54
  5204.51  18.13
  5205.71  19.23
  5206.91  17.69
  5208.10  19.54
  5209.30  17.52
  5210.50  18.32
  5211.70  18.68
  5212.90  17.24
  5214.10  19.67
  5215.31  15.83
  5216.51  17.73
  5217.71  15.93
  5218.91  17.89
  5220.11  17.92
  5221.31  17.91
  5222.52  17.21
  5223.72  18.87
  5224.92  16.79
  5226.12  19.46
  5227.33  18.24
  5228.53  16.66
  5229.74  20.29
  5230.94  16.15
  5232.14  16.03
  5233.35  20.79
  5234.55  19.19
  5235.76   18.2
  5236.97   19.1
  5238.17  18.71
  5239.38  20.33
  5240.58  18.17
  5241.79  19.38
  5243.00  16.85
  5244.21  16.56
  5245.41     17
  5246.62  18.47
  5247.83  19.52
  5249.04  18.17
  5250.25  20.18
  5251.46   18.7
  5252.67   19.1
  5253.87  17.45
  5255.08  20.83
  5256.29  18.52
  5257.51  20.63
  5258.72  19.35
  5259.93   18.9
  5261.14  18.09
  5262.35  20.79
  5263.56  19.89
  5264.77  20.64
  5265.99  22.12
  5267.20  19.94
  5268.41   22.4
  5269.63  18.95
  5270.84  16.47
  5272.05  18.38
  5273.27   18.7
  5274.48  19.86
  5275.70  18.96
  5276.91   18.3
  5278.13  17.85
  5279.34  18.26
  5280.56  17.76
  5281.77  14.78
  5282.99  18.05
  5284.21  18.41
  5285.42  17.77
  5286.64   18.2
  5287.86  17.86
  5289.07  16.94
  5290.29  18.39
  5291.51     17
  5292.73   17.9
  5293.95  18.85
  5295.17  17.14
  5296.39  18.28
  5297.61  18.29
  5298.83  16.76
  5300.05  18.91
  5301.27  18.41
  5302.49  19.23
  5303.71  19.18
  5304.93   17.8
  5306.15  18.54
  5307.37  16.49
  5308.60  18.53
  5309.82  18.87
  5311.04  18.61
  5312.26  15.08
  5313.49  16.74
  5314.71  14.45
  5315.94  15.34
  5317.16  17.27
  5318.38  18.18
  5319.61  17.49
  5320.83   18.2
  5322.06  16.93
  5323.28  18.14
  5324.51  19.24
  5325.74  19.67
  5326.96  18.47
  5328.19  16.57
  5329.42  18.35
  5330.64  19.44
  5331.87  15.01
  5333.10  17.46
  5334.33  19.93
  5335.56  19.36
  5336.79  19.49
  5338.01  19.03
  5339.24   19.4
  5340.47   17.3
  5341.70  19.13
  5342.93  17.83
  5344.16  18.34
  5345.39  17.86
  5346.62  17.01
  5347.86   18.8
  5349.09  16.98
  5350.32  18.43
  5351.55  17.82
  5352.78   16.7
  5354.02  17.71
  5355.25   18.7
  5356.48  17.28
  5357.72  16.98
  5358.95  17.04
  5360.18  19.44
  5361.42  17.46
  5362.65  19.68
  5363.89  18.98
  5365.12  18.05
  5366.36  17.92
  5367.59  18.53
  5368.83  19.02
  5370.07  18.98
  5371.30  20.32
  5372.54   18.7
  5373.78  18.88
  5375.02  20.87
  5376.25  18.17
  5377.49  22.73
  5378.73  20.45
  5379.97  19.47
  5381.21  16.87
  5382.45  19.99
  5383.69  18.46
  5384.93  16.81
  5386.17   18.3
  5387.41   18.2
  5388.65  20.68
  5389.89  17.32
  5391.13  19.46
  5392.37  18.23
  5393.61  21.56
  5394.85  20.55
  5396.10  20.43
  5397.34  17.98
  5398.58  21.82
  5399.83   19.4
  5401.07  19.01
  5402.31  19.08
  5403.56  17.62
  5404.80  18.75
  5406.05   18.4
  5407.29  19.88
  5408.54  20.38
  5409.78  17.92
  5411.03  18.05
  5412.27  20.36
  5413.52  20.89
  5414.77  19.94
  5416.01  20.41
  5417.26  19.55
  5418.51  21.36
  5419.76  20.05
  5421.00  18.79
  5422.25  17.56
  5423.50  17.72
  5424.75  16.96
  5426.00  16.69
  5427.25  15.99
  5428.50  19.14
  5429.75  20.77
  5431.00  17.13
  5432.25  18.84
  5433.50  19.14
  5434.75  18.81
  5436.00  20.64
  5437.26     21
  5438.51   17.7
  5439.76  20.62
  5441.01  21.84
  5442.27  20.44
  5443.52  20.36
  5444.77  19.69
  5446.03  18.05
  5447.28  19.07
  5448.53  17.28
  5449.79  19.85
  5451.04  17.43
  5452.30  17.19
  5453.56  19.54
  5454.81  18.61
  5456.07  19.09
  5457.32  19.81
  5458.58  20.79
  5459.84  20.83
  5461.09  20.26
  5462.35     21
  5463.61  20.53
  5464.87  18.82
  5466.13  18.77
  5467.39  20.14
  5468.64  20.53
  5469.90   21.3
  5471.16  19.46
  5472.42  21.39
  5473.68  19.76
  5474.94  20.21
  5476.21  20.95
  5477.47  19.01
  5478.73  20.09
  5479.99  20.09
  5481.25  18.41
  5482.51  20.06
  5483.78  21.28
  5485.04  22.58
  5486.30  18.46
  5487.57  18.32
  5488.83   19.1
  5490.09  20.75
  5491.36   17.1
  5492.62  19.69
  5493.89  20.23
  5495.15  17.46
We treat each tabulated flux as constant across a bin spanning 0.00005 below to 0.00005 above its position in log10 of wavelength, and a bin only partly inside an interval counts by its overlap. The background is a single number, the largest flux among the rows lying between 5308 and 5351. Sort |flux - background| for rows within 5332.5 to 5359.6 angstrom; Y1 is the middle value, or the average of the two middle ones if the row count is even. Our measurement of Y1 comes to 2.1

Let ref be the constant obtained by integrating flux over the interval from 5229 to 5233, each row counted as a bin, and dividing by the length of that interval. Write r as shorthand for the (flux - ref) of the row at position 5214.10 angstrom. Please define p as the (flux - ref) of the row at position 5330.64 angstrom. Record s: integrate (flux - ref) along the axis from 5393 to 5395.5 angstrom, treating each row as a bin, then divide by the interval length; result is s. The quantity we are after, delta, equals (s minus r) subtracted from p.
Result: 0.4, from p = 1.8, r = 2.0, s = 3.38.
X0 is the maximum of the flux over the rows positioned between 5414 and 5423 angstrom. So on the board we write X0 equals 21.36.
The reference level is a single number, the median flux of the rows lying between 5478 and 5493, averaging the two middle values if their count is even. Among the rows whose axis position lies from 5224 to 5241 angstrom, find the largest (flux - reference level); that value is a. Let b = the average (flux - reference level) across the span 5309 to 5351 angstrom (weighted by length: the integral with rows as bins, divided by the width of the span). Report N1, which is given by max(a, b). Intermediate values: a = 0.9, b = -2.0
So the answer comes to 0.9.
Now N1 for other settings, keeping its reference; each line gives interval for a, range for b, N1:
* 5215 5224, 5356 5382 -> -1.0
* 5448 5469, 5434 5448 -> 1.1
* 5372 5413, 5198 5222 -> 2.9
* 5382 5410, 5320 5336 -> 1.9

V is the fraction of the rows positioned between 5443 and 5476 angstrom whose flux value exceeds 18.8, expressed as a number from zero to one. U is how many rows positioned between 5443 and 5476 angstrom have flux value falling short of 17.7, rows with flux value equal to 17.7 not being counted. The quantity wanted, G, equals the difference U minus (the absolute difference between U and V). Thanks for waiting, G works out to 0.77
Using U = 3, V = 0.77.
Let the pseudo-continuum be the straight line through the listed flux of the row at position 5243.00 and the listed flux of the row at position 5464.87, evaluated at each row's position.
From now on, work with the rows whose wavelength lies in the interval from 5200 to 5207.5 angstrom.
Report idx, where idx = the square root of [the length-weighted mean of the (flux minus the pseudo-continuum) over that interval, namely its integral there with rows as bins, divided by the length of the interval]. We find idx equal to 1.4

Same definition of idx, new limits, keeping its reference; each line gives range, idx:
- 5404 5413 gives 0.9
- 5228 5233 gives 0.9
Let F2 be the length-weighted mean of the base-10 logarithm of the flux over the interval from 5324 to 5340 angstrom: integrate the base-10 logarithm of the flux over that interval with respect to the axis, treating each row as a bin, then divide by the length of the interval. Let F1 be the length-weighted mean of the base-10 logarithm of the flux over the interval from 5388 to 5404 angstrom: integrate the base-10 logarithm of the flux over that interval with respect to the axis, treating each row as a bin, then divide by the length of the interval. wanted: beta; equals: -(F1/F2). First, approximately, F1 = 1.29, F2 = 1.27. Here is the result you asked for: -1.017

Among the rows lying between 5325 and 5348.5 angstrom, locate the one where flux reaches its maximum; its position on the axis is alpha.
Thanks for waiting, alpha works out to 5334.33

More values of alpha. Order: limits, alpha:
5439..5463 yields 5441.01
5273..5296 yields 5274.48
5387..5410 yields 5398.58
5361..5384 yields 5377.49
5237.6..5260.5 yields 5255.08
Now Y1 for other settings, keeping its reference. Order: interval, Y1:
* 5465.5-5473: 0.9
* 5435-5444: 0.7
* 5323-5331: 1.5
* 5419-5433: 2.2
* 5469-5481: 0.5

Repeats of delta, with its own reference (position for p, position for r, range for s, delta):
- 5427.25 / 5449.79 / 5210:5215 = -0.1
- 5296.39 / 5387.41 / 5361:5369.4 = 0.3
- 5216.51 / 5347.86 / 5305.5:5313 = 1.2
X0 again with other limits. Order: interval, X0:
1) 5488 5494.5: 20.75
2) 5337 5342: 19.4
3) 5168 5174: 19.49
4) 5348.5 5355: 18.43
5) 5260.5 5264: 20.79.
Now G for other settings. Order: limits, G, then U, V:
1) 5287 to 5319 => 0.19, 10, 0.19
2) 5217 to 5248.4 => 0.35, 9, 0.35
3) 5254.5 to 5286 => 0.50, 2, 0.50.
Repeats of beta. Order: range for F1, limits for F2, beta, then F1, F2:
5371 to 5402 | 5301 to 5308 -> -1.020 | 1.29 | 1.26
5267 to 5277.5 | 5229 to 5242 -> -1.007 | 1.28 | 1.27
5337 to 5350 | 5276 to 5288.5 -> -1.009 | 1.26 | 1.25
